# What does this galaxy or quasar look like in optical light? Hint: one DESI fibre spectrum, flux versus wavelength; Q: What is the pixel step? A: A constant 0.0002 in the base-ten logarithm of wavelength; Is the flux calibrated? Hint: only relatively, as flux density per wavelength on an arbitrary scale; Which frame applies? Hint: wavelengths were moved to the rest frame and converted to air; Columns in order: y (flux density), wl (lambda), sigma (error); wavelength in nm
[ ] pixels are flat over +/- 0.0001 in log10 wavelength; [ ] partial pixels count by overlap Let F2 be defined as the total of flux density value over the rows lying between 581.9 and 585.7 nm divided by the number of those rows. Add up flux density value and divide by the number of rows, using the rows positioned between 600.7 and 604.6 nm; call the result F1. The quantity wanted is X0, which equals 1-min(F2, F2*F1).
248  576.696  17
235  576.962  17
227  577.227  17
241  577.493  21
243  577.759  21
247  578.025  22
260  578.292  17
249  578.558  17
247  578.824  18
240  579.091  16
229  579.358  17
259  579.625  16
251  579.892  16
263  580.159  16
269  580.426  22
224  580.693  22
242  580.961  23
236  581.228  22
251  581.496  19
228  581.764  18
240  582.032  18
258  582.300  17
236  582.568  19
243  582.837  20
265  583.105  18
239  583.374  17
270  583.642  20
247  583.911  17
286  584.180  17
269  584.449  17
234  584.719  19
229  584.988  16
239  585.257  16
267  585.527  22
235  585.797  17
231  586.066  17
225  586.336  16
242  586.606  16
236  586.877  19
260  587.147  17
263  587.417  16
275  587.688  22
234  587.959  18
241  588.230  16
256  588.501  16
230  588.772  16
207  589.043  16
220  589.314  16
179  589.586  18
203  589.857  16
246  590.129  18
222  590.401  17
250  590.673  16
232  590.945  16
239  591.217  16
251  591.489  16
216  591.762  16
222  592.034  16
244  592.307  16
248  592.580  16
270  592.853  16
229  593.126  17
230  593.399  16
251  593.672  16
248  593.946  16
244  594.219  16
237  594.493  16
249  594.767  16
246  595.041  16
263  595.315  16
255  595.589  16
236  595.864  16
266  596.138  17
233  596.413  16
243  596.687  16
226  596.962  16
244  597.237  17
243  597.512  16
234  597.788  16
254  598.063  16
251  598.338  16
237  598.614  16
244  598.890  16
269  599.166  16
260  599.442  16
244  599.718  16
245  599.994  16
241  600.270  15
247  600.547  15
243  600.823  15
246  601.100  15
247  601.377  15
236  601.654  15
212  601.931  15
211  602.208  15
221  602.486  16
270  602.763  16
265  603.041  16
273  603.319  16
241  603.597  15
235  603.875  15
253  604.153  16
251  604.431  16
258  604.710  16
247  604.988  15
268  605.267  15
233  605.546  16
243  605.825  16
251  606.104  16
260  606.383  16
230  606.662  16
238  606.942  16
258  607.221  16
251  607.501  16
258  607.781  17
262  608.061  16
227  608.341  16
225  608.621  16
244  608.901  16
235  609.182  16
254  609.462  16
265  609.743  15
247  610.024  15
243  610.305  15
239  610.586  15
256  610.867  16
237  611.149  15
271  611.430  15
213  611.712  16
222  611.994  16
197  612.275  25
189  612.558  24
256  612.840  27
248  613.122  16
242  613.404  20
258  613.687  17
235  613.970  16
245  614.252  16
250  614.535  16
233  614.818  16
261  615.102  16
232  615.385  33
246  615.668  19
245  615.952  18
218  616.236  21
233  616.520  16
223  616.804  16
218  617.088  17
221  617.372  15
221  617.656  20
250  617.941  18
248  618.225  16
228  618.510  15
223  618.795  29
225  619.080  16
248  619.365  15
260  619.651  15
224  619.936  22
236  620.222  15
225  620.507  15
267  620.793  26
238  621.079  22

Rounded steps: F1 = 243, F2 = 252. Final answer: -251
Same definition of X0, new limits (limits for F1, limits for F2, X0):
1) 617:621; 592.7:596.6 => -246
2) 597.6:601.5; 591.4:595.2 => -241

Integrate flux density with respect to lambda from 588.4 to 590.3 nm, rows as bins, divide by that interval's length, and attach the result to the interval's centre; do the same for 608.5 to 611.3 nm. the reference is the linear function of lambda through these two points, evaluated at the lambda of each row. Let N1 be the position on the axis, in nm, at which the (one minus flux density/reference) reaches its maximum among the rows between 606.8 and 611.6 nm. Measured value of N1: 608.621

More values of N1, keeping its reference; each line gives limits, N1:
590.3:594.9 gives 591.762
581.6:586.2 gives 584.988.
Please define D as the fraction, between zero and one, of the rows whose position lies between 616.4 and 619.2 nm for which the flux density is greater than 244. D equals 0.2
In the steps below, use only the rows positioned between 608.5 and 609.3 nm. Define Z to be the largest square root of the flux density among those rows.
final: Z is 15.6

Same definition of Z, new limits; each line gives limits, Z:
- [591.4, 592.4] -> 15.8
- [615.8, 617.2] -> 15.7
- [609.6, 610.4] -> 16.3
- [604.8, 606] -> 16.4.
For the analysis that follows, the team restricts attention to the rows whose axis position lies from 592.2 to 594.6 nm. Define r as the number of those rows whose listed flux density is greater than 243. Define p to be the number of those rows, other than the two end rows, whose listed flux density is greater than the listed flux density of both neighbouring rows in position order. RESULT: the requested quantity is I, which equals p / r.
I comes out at 0.33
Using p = 2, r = 6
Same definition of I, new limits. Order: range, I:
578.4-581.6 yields 0.43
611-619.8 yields 0.69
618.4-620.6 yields 1.00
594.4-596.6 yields 0.60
